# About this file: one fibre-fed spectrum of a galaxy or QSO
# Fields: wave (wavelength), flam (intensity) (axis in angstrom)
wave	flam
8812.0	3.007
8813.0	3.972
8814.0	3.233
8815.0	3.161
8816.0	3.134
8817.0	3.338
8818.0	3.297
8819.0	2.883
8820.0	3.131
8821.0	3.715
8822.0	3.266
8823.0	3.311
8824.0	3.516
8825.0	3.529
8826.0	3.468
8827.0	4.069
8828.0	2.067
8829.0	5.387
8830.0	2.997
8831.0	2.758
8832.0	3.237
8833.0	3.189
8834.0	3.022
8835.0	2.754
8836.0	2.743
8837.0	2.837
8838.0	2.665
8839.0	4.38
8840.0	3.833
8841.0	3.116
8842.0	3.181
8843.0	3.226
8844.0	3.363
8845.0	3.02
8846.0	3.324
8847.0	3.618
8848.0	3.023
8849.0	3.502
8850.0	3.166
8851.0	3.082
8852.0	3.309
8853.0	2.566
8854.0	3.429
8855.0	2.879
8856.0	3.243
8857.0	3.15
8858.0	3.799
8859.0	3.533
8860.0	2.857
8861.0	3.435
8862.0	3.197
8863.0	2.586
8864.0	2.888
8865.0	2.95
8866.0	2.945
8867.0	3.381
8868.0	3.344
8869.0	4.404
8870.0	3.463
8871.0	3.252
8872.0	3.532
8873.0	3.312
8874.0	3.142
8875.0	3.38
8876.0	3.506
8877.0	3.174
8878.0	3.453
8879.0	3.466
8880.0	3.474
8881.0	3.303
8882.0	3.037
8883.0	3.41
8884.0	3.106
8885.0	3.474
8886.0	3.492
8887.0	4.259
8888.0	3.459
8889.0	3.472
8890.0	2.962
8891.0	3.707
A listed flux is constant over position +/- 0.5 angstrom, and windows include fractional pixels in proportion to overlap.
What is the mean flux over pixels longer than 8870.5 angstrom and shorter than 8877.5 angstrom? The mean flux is 3.3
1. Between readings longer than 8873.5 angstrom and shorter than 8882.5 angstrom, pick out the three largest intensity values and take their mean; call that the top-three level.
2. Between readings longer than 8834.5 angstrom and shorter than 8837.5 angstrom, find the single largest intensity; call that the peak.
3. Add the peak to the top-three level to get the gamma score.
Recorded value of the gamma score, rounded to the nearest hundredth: 6.32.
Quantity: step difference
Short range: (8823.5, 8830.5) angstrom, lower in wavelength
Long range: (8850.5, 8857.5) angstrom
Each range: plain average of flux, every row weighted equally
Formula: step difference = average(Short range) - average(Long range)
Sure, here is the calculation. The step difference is 0.48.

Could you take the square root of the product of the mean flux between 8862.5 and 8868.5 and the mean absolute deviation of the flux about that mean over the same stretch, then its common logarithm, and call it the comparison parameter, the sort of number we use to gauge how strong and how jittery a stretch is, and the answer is -0.078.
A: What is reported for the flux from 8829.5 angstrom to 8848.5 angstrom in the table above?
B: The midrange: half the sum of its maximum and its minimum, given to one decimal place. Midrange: 3.5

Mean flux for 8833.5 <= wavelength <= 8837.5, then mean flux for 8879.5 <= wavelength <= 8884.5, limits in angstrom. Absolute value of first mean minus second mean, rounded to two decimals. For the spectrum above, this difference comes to 0.43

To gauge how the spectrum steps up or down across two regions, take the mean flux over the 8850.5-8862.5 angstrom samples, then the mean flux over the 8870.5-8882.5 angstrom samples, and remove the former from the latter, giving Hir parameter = 0.13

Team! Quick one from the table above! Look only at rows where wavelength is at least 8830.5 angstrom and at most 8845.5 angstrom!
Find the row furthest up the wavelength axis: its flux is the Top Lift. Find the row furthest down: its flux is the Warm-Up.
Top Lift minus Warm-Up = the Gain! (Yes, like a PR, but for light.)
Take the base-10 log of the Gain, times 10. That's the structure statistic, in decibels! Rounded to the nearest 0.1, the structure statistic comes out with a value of -5.8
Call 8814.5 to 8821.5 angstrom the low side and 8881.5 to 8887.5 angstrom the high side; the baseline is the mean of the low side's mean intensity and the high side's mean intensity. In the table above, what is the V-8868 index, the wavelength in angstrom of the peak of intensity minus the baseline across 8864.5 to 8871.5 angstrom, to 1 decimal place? 8869.0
